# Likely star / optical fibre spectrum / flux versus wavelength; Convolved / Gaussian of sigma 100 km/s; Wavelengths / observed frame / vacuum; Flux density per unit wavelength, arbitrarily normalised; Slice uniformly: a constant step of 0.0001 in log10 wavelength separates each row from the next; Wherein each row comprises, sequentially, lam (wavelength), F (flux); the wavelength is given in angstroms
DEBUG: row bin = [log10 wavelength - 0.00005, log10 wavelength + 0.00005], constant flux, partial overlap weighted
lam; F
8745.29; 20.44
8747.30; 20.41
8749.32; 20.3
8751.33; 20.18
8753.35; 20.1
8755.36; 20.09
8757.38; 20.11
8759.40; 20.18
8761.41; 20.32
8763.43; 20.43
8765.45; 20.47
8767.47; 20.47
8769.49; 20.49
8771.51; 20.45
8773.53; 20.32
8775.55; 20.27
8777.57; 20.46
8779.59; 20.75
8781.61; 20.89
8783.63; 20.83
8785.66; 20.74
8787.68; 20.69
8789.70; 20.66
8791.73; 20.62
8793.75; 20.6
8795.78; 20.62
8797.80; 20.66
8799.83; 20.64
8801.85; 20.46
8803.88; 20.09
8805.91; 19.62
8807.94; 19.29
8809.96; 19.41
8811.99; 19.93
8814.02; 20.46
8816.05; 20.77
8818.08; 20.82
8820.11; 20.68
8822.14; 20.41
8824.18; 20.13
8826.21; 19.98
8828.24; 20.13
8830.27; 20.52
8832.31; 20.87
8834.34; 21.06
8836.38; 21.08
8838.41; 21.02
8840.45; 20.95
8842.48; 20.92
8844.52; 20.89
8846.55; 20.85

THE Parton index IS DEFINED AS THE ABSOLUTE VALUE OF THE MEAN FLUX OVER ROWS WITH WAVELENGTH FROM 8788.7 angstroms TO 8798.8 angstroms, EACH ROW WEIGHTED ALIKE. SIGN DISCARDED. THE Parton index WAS 20.6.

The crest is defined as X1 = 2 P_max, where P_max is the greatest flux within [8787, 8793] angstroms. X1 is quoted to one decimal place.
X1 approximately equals 41.4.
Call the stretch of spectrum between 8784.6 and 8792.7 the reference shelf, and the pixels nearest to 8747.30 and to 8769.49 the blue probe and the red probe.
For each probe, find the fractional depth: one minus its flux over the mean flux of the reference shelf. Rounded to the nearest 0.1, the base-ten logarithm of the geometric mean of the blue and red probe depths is -2.0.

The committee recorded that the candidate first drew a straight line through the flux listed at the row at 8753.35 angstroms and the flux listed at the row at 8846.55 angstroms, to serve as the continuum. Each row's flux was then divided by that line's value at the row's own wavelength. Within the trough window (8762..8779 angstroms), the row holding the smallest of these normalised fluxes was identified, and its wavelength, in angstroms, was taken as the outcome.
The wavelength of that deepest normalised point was 8775.55 angstroms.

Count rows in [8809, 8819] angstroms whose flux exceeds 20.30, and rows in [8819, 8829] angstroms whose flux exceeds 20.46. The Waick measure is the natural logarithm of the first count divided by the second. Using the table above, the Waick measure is 1.1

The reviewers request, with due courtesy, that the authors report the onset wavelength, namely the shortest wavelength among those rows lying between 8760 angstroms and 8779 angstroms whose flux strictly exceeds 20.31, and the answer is 8761.41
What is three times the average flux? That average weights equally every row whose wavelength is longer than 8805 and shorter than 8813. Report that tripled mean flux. 58.7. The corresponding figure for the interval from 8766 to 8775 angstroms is 61.3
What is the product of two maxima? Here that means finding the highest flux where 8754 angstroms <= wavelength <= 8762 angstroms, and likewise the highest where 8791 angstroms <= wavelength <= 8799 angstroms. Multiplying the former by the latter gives 420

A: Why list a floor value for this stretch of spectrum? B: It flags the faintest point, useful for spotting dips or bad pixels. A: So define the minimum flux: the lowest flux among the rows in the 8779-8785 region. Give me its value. 20.75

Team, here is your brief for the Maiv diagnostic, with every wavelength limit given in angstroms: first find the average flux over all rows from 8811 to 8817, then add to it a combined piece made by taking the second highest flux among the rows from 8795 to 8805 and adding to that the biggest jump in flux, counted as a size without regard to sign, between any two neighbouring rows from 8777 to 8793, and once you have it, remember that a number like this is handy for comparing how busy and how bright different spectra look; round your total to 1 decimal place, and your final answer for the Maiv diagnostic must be 41.3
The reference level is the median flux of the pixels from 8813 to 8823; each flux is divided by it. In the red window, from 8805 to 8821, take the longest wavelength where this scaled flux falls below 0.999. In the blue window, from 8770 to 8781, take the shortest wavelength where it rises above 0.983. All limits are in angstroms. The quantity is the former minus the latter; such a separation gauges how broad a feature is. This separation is 42.5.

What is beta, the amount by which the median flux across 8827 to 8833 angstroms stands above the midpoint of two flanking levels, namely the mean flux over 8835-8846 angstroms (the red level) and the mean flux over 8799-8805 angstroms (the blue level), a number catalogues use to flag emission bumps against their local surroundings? -0.16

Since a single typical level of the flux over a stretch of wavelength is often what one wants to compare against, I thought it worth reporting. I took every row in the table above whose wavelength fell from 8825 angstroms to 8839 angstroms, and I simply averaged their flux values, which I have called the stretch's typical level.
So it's 20.7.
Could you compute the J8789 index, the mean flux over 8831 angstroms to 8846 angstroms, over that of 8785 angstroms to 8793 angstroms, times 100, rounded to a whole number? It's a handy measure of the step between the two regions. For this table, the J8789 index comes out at 101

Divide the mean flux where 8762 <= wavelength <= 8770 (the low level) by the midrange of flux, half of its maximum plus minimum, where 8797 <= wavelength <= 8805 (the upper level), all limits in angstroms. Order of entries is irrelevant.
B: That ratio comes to 1.00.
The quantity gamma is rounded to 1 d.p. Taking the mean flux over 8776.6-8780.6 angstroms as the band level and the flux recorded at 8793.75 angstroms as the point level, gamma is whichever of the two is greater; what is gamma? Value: 20.6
